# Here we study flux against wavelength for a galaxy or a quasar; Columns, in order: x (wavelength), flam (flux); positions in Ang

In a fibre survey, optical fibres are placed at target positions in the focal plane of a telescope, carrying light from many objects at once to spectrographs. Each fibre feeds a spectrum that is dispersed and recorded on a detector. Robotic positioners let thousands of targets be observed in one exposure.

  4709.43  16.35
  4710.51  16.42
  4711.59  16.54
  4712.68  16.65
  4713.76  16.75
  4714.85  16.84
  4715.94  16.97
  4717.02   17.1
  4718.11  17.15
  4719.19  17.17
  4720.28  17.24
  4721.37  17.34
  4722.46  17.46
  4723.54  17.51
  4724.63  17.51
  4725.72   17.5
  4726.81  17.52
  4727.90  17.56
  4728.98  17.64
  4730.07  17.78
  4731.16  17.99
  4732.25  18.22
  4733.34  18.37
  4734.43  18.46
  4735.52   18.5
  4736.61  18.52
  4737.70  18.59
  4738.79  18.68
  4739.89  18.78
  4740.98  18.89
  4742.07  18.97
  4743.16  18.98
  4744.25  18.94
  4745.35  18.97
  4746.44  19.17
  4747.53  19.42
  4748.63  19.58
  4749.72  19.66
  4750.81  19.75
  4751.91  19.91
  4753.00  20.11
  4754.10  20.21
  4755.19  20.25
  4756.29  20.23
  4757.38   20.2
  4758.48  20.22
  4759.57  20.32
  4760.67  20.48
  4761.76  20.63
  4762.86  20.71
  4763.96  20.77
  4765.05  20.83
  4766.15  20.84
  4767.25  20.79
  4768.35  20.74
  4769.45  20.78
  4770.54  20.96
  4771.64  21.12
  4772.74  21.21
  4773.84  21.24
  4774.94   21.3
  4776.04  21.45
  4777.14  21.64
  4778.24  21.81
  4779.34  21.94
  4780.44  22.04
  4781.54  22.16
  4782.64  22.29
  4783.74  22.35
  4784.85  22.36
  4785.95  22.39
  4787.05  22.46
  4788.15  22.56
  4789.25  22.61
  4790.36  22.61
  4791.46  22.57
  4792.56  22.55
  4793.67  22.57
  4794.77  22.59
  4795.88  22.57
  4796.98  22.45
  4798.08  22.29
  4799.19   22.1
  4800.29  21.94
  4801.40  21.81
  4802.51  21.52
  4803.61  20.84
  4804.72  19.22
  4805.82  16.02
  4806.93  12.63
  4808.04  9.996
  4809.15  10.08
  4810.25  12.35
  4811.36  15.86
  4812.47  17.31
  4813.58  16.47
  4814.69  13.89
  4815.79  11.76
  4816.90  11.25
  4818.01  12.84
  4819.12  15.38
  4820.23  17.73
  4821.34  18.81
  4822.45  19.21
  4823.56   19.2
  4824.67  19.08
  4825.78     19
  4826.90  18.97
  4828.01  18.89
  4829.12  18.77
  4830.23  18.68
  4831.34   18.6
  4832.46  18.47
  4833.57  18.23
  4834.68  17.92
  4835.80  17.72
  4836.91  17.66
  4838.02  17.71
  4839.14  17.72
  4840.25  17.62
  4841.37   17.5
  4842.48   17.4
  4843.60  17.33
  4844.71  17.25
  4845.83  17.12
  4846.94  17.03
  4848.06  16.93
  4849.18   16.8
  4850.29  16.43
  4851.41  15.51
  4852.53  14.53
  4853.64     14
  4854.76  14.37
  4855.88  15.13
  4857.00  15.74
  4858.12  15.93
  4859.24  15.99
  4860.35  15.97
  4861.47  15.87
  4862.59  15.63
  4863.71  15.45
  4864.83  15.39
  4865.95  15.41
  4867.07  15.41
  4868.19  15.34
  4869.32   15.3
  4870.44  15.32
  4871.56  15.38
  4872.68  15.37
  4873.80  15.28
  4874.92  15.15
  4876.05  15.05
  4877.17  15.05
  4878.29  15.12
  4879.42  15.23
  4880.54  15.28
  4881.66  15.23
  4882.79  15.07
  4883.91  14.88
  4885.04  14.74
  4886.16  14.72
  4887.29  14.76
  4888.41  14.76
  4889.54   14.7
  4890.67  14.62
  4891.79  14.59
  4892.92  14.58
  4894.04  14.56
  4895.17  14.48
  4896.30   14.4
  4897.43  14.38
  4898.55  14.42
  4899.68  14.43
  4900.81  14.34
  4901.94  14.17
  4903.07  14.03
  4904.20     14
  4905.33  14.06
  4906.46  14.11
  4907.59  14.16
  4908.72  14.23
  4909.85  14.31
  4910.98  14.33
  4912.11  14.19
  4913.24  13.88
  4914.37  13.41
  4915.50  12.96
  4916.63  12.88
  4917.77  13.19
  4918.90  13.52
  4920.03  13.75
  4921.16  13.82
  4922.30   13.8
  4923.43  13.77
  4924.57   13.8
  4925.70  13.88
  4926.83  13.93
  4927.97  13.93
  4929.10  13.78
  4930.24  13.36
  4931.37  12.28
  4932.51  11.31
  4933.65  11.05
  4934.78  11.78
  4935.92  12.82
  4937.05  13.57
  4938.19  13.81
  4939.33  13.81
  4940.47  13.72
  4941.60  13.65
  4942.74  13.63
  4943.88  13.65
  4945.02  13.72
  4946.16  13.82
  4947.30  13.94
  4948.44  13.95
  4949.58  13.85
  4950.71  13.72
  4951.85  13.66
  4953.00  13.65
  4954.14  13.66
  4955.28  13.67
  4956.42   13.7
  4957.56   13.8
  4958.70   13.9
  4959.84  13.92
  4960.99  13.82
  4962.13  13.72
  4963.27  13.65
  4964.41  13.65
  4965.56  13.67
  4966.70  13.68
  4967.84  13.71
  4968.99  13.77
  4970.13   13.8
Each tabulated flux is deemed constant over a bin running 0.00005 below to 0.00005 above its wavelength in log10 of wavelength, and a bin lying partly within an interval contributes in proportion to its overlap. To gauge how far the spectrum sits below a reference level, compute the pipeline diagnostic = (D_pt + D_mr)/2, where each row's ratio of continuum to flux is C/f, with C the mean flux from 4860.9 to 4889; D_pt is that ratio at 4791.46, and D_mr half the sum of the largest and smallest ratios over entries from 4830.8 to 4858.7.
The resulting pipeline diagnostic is 0.81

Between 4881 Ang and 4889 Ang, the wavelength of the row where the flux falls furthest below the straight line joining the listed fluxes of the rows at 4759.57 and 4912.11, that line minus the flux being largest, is 4885.04 Ang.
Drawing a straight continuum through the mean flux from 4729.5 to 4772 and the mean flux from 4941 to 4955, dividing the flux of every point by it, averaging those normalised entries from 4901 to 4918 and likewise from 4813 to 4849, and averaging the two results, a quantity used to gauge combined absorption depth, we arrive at 0.97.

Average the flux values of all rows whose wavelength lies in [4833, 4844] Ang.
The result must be 17.7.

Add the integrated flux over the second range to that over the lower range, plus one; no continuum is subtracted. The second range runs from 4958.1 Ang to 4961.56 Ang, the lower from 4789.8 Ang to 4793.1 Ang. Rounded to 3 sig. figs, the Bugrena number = 123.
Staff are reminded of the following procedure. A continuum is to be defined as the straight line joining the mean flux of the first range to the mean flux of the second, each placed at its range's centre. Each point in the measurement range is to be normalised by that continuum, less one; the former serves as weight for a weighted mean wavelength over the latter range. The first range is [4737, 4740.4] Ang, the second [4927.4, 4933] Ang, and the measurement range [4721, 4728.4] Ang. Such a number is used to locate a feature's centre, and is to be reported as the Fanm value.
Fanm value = 4724.5 Ang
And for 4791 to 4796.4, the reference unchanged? 4793.7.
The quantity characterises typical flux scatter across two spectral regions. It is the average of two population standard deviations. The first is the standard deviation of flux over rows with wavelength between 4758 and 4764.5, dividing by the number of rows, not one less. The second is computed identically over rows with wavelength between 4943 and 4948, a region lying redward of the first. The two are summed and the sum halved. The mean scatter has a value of 0.16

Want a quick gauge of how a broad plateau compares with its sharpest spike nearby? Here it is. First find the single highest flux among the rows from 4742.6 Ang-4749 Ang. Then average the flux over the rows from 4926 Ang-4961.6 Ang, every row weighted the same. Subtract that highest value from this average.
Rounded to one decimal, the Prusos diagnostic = -6.1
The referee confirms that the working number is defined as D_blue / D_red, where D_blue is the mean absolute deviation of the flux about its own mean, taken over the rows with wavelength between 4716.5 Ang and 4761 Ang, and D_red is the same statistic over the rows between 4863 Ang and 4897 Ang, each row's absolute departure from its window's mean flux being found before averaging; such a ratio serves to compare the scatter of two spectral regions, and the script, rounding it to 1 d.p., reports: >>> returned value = 3.1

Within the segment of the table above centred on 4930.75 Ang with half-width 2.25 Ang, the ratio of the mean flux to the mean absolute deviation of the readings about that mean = 14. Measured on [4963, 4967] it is 1093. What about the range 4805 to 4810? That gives 6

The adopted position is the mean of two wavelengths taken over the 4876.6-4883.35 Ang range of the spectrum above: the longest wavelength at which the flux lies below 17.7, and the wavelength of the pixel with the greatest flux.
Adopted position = 4881.7 Ang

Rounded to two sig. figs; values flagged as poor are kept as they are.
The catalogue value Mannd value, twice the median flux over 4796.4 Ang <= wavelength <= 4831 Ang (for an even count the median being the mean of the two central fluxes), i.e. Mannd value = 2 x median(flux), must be 38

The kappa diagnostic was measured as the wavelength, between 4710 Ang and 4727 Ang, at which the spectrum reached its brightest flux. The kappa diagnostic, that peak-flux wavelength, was 4726.81 Ang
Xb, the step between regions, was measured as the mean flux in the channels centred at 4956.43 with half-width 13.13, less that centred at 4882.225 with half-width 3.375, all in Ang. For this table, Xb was -1.3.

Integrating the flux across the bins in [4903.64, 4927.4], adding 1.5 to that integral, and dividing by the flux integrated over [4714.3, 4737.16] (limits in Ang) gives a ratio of 0.818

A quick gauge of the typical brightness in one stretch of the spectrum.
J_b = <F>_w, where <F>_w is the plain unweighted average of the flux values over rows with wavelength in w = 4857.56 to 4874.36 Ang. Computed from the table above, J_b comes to 15.5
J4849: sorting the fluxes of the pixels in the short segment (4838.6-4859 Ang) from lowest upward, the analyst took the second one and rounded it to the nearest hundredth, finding 14.37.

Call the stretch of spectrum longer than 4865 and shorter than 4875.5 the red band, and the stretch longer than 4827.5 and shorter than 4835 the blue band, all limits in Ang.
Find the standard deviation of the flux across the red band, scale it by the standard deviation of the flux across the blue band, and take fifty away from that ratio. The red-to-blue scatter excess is -49.8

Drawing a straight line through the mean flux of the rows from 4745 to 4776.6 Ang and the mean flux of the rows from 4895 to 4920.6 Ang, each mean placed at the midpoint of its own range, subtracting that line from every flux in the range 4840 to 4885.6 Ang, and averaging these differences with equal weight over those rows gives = -0.2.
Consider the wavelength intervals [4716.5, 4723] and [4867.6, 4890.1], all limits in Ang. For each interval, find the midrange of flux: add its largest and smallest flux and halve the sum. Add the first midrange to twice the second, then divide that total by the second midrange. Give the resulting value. 3.15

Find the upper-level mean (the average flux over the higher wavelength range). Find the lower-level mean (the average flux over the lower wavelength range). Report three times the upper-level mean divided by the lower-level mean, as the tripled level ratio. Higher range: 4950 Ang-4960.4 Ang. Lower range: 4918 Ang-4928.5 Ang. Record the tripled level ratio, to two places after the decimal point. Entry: 2.99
